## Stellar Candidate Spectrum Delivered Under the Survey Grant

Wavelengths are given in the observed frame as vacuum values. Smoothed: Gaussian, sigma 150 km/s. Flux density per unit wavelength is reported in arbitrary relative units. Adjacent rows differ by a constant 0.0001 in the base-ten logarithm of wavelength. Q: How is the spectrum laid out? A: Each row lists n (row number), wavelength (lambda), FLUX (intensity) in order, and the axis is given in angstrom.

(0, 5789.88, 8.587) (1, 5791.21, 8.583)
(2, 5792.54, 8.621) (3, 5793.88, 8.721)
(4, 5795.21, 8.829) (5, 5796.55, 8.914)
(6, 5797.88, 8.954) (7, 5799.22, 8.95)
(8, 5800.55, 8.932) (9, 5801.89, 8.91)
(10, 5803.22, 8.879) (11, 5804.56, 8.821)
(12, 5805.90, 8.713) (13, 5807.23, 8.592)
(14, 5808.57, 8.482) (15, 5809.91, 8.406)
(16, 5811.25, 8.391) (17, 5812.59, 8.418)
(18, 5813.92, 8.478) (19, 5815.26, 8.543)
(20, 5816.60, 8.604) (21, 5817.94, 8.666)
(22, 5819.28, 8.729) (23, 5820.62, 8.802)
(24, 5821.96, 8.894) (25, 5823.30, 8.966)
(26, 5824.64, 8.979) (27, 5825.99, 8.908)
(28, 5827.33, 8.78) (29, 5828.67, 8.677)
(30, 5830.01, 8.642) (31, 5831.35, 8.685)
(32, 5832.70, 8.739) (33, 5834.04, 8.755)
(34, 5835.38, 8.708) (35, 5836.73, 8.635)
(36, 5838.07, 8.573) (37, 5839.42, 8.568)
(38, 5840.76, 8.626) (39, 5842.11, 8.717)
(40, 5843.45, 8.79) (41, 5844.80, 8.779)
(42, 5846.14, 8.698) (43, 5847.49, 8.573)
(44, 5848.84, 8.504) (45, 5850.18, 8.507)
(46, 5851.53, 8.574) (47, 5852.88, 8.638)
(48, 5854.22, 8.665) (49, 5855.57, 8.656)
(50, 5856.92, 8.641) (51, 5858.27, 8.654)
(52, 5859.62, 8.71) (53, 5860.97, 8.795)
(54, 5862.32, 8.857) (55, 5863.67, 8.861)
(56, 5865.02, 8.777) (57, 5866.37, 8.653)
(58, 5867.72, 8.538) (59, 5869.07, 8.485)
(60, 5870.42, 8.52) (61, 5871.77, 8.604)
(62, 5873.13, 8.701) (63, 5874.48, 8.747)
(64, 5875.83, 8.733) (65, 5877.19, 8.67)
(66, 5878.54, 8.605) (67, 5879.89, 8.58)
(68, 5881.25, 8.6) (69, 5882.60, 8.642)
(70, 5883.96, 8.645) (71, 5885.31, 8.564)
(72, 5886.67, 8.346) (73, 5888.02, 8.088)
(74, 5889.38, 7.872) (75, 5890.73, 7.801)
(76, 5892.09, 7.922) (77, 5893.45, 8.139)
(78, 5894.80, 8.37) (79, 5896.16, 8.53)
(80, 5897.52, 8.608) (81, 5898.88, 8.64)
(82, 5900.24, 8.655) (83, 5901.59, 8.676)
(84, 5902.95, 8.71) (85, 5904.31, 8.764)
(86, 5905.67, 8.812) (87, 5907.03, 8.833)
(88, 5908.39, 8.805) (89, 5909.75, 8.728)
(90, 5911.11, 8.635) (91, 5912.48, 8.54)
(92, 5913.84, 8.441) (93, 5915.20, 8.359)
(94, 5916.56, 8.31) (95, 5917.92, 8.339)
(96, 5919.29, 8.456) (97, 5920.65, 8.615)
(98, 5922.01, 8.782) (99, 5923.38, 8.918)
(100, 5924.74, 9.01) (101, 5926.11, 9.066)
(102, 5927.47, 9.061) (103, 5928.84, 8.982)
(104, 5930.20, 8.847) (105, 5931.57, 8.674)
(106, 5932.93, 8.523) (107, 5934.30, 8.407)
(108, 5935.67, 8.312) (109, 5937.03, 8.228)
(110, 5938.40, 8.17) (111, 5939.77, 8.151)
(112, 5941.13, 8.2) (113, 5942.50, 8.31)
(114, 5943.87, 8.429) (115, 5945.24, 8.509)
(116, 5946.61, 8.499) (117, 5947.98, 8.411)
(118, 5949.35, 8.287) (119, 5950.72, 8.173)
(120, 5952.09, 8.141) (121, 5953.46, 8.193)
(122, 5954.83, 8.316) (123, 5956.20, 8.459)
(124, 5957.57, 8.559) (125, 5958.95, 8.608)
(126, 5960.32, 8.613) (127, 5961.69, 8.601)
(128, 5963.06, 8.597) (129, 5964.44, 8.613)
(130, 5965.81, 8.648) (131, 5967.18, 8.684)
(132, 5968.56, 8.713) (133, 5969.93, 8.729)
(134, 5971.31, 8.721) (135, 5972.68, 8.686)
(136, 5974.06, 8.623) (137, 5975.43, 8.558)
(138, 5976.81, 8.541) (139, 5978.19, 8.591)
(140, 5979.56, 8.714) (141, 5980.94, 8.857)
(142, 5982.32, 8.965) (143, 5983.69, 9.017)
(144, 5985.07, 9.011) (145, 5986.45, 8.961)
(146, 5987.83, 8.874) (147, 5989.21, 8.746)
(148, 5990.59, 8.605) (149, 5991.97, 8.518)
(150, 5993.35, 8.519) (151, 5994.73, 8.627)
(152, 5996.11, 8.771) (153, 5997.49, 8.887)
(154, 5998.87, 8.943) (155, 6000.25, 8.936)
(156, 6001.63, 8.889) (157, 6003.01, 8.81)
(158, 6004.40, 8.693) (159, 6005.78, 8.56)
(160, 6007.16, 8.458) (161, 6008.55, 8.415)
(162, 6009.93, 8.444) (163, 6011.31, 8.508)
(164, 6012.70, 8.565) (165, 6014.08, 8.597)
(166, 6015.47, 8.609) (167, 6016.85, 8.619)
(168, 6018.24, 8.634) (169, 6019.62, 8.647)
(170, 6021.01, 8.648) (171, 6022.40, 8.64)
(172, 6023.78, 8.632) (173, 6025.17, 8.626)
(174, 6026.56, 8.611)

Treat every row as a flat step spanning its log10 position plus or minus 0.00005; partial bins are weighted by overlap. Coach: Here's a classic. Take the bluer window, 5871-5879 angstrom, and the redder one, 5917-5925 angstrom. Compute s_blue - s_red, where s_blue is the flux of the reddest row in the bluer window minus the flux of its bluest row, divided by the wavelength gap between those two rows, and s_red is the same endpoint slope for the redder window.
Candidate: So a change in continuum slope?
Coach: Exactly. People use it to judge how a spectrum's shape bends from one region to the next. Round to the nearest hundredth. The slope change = -0.10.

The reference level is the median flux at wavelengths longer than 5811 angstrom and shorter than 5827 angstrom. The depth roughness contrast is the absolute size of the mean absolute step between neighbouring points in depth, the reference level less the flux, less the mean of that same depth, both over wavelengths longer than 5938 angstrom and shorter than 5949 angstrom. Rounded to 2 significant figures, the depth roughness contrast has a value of 0.29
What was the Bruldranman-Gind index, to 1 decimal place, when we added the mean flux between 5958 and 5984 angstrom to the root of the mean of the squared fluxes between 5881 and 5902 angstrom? 17.1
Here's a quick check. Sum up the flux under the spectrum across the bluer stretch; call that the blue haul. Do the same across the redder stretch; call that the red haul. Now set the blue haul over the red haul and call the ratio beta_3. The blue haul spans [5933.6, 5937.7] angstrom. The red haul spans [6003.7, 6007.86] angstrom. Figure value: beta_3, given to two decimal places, 0.96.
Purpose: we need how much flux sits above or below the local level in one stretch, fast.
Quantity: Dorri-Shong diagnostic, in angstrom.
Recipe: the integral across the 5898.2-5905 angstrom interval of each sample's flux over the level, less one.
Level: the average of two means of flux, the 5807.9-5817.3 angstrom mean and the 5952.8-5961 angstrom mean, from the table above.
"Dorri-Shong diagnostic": 0.18 angstrom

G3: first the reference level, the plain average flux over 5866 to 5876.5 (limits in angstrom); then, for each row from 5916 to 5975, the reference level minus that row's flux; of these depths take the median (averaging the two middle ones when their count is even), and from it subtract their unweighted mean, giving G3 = -0.020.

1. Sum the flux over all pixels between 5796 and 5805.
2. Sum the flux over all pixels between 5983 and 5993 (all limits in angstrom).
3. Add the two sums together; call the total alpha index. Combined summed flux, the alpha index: 124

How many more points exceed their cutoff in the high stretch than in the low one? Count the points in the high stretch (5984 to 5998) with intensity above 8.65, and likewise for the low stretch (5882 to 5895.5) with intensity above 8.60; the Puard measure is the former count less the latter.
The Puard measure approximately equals 4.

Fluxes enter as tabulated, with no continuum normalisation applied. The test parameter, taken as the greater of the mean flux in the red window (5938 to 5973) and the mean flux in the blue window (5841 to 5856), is 8.65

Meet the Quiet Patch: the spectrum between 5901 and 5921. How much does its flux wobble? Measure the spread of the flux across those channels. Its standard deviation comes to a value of 0.18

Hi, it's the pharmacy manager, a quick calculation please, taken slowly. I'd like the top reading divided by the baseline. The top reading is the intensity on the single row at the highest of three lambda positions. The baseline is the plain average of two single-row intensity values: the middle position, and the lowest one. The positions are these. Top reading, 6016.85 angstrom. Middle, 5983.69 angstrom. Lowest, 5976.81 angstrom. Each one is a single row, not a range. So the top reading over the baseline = 0.982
